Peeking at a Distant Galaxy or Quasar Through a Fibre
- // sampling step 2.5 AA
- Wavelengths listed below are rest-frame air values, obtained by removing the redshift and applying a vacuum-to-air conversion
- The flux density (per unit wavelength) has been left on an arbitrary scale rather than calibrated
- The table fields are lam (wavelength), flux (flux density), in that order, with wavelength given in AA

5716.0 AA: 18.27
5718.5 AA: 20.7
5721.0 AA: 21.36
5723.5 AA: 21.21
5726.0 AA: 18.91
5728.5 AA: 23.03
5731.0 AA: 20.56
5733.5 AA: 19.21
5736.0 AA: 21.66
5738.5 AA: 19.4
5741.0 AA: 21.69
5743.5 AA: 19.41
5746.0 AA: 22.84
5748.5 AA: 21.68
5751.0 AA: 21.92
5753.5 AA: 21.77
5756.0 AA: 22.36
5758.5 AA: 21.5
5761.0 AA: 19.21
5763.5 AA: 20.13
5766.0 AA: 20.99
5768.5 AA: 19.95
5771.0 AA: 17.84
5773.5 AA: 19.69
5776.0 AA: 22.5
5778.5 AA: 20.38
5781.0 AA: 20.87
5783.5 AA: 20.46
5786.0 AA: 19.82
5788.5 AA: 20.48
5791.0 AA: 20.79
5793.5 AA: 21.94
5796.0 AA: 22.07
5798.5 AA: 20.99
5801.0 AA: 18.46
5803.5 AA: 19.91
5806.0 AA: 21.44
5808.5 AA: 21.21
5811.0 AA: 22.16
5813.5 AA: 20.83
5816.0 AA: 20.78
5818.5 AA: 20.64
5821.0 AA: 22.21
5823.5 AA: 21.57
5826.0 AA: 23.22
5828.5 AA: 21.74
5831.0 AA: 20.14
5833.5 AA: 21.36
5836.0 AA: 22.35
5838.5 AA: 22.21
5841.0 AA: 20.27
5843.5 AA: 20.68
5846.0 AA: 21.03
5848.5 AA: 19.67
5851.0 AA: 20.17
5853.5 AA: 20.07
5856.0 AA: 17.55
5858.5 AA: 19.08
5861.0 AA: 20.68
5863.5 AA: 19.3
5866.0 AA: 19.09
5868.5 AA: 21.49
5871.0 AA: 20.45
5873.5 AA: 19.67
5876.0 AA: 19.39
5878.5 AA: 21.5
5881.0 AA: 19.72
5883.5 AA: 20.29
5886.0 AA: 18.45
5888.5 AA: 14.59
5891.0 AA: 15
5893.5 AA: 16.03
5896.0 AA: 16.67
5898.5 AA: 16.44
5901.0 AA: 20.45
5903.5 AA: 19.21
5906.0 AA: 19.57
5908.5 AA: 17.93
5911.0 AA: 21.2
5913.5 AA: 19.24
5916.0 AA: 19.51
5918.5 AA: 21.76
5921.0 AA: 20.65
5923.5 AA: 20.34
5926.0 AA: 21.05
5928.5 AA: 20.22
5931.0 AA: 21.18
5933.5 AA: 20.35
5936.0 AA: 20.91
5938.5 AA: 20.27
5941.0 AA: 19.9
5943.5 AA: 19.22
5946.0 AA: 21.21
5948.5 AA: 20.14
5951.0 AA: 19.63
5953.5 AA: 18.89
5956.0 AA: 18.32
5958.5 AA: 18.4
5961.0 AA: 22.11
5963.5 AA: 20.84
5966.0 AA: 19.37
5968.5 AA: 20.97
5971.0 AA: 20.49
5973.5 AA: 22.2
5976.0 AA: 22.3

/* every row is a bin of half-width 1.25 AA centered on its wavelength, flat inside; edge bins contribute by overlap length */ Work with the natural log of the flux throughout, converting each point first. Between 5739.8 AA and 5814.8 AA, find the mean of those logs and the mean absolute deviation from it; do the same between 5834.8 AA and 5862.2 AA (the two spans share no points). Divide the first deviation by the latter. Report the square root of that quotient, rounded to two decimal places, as 1.00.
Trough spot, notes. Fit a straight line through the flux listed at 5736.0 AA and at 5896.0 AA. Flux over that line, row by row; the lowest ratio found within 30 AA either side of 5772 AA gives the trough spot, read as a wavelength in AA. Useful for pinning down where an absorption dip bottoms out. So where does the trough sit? 5771.0 AA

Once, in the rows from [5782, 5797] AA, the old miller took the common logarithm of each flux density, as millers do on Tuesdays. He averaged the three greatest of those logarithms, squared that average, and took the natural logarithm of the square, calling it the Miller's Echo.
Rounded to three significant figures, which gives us 0.577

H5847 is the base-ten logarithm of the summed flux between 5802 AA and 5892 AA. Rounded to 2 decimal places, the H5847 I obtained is 2.86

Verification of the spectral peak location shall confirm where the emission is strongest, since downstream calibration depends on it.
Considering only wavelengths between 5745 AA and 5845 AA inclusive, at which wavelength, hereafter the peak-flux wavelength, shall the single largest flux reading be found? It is 5826.0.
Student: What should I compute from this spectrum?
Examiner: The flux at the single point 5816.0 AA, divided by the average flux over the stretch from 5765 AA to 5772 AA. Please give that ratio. 1.06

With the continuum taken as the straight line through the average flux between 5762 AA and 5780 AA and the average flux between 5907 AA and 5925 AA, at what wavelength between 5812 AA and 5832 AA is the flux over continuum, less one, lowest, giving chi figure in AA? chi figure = 5831.0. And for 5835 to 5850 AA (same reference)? 5848.5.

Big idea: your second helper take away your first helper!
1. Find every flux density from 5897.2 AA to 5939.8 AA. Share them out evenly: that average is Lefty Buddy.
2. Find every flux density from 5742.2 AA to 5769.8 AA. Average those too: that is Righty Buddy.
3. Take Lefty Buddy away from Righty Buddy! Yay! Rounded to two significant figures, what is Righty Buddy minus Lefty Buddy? 1.1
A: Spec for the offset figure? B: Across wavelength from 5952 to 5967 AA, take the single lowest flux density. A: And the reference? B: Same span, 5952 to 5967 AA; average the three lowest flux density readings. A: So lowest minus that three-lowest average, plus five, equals 4.8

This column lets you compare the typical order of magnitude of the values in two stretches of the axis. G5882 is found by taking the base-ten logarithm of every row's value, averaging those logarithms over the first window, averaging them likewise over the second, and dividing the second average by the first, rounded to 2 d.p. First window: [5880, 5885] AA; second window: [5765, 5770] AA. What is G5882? 1.01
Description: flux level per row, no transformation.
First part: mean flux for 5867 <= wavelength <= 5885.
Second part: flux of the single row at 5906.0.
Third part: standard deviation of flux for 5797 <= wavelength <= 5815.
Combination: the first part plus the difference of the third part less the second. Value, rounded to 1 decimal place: 1.9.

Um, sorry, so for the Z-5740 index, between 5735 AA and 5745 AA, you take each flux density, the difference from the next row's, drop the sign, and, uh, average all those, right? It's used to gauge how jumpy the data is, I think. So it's 2.28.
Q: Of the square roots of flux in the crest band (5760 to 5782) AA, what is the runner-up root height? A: 4.58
